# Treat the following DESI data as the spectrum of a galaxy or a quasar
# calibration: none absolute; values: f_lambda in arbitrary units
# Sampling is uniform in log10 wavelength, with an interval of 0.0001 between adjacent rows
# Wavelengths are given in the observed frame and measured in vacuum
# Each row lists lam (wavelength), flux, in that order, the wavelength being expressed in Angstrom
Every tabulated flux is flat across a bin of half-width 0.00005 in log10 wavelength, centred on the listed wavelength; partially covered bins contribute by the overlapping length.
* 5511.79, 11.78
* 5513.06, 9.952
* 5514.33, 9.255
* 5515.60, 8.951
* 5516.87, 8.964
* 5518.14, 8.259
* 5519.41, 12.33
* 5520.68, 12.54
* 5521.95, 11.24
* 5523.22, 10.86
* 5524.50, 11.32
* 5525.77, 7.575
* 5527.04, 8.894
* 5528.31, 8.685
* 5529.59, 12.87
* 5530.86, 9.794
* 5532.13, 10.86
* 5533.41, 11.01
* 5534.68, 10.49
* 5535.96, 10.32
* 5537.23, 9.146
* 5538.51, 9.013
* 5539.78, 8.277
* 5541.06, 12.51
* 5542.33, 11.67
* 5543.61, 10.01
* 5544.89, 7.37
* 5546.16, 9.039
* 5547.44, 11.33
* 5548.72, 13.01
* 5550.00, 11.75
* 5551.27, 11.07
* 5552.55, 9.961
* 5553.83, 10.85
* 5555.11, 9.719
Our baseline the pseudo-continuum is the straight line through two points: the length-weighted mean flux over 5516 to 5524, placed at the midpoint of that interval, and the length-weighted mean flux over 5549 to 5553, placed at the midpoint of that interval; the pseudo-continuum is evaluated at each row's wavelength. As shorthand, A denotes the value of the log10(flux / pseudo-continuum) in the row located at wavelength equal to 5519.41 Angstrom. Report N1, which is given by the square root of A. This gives 0.25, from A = 0.06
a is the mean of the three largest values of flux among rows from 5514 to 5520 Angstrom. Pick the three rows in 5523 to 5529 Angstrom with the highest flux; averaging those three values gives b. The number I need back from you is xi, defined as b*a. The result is 105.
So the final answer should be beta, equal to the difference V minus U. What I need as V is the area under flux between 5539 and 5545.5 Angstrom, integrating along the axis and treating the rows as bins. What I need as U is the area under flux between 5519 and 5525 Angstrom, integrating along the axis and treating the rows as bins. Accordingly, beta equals -5.1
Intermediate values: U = 70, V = 65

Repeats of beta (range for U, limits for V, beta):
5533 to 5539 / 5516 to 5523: 14.5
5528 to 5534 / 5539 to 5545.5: 0.3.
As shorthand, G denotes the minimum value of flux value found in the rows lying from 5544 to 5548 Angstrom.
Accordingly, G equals 7.37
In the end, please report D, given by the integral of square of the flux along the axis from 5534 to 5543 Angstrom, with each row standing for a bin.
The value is 956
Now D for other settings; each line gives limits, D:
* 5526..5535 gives 963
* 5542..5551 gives 1035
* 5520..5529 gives 958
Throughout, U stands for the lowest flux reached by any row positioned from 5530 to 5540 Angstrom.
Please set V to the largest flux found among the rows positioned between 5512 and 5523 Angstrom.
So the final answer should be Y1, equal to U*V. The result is 104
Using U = 8.277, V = 12.54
